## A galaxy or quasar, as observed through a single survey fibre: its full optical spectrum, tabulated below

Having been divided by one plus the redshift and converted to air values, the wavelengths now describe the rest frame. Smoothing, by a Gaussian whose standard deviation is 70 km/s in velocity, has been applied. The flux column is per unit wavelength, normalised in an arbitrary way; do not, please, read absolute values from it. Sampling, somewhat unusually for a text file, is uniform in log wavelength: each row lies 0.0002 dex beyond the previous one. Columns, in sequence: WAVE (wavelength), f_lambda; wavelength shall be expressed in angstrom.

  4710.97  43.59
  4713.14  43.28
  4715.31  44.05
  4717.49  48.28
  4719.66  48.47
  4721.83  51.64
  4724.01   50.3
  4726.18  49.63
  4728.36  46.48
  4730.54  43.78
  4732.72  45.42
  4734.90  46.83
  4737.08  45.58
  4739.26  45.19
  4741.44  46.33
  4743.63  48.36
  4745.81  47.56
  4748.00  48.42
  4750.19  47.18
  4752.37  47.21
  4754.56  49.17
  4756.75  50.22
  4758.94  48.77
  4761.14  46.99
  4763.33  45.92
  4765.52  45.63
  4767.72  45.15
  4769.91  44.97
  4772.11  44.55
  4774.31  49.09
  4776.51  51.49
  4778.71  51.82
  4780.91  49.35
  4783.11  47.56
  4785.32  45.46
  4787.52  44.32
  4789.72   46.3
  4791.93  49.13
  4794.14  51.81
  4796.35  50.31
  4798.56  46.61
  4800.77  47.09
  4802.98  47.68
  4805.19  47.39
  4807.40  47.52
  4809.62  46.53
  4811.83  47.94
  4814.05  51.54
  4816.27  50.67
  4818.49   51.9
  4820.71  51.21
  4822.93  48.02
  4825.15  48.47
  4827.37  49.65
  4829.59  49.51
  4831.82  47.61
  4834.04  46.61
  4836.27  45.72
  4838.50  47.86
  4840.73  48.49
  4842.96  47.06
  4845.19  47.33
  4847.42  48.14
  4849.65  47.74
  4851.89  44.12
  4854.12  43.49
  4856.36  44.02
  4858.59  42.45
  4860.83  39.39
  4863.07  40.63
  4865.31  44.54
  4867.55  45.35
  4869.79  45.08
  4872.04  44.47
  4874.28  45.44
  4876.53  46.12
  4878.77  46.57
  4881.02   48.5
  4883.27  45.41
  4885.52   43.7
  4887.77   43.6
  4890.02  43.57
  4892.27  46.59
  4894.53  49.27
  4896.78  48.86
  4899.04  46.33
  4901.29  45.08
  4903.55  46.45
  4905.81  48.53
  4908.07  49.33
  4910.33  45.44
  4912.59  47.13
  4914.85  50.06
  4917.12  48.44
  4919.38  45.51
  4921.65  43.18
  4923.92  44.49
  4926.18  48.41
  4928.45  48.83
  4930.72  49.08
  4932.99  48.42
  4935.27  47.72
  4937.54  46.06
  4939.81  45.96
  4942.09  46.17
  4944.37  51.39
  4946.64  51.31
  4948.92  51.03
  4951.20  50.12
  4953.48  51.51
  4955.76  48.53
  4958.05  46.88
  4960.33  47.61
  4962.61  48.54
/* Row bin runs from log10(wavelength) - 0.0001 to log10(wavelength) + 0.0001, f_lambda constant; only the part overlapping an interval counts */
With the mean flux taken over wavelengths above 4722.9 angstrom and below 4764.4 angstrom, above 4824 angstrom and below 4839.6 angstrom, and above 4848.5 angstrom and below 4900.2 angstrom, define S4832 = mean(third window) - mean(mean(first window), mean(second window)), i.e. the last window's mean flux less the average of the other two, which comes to -2.6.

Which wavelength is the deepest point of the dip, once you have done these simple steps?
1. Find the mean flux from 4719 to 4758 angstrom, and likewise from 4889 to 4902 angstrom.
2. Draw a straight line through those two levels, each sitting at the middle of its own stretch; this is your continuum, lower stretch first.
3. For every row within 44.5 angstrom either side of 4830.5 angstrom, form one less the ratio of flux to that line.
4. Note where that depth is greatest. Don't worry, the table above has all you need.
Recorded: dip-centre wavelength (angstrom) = 4860.83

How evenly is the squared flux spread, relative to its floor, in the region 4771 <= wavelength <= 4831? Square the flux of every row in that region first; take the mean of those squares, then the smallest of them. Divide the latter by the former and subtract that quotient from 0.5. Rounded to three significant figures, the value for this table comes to -0.329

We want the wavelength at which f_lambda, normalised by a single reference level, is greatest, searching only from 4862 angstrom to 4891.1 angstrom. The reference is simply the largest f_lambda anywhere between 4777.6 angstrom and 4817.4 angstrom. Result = 4881.02 angstrom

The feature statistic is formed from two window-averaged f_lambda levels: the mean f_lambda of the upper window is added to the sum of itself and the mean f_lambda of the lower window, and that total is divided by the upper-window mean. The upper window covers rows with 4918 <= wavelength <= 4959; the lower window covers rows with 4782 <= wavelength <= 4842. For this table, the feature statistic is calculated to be 3.00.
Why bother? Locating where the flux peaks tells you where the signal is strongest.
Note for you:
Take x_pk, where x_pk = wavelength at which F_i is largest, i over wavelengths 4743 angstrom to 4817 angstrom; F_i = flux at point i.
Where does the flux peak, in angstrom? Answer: 4778.71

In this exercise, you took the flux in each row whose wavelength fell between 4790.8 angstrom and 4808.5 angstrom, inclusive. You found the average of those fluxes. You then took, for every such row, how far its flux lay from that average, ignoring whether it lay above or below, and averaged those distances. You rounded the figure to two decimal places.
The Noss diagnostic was 1.48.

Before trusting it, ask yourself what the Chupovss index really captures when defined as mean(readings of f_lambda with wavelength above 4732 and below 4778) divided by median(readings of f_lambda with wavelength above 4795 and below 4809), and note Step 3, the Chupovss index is 0.99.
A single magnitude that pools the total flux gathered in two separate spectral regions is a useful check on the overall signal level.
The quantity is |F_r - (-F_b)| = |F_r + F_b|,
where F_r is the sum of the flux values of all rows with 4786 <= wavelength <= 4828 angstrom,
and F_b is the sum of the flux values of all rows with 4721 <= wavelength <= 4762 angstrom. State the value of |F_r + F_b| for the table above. 1829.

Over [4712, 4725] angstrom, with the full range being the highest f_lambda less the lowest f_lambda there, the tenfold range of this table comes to 84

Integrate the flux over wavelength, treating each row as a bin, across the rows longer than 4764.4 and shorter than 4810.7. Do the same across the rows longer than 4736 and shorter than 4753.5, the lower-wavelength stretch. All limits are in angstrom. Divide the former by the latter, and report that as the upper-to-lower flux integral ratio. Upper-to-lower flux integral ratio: 2.7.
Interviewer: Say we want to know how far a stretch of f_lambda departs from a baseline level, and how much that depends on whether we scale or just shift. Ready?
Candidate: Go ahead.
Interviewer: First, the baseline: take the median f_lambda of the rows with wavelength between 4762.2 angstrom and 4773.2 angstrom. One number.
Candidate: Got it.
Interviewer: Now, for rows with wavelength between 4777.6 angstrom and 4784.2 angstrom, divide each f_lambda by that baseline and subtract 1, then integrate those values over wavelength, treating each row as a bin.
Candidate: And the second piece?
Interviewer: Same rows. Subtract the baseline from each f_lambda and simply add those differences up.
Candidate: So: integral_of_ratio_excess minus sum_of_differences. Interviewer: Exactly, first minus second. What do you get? -13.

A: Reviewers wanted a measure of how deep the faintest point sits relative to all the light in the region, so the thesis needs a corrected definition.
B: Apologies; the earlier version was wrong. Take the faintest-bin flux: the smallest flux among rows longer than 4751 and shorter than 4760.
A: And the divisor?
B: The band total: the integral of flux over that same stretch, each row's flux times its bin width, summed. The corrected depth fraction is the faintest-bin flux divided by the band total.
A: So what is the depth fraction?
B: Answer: 0.11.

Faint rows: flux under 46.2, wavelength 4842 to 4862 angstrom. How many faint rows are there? 5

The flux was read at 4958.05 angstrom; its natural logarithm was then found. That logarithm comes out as 3.85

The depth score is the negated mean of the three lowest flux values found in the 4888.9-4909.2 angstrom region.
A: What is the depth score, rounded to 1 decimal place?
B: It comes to -45.0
